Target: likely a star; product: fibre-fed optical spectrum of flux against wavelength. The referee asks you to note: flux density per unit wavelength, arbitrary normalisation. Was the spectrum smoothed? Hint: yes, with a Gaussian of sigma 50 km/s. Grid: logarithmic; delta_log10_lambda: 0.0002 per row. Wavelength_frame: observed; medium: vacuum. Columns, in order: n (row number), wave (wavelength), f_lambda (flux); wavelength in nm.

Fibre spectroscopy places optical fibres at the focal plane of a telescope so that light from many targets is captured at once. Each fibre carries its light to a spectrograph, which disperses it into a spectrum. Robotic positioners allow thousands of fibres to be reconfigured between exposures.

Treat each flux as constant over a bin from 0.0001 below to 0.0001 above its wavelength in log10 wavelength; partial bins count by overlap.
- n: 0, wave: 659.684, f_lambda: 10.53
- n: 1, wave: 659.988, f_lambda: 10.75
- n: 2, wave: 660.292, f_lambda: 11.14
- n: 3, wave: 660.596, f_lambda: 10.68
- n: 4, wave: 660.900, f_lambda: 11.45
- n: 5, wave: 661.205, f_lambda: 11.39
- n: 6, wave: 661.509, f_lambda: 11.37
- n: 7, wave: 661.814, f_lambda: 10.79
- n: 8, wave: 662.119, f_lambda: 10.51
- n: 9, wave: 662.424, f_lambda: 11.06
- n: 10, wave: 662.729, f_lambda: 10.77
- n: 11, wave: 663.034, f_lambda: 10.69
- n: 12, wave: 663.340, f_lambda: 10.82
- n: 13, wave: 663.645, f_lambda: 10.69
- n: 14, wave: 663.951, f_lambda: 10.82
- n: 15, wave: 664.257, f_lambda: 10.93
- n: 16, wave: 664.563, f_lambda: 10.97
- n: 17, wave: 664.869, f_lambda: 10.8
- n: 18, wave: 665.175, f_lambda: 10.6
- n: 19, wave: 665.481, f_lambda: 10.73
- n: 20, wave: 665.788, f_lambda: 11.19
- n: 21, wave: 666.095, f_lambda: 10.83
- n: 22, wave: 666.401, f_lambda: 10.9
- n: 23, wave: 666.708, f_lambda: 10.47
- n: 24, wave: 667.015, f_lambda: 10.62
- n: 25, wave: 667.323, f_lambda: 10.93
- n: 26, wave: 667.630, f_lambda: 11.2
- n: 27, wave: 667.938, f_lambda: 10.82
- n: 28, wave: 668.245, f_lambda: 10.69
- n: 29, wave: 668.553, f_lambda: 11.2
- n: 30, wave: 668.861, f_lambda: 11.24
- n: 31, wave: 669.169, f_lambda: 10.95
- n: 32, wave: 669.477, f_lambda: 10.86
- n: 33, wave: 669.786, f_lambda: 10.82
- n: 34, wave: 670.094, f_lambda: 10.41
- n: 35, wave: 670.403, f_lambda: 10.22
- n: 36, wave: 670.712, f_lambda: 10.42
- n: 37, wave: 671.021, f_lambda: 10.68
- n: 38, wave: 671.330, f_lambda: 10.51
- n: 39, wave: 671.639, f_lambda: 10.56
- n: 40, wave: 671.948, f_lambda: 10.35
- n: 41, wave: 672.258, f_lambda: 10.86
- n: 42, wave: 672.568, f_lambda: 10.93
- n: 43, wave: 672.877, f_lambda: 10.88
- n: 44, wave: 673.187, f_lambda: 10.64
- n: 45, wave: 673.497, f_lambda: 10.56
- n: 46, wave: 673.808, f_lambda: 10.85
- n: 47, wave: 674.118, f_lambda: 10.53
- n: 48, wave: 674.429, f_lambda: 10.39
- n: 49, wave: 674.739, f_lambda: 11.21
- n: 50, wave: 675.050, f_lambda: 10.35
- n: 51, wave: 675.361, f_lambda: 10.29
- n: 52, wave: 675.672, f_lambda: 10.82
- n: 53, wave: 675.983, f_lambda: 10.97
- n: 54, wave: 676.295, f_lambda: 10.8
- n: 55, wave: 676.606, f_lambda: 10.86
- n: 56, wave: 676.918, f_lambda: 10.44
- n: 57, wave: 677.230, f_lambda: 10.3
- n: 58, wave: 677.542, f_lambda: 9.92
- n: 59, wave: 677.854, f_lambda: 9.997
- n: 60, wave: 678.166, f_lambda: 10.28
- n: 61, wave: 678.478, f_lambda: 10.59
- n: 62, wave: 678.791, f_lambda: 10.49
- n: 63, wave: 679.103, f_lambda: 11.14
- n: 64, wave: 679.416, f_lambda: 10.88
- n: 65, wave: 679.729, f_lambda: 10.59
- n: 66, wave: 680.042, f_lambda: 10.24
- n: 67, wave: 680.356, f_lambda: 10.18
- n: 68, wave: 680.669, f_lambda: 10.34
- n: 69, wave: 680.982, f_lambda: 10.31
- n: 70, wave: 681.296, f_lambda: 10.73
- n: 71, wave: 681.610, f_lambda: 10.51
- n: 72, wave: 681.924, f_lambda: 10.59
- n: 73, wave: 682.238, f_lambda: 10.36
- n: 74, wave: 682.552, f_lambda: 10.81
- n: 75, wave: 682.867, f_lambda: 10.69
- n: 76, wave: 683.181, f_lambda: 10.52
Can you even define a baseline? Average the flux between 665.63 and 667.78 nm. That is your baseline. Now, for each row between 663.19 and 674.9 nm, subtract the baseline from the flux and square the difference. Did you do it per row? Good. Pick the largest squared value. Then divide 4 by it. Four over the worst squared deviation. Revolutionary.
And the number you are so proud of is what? 9.3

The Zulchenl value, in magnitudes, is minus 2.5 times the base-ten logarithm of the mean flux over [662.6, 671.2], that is -2.58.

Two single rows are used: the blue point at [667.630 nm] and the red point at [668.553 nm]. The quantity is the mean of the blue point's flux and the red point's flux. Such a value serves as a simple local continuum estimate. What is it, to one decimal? 11.2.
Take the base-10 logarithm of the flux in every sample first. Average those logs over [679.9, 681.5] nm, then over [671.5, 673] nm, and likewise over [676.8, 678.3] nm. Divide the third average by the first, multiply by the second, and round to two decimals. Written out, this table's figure 1.02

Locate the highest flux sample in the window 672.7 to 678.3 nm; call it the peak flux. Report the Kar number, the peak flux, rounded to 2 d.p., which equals 11.21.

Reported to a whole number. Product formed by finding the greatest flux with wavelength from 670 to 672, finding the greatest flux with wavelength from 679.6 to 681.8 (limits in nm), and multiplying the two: 115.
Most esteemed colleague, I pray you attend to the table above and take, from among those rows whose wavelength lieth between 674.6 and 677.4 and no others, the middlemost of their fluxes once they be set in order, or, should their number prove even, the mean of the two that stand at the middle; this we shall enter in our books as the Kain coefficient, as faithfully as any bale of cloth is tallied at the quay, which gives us 10.8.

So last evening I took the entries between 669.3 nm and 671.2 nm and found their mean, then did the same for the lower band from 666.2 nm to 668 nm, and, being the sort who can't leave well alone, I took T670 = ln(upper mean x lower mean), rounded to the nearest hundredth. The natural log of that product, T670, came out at 4.74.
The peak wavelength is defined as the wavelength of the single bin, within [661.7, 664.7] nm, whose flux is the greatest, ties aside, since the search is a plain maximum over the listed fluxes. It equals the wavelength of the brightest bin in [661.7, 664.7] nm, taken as 662.424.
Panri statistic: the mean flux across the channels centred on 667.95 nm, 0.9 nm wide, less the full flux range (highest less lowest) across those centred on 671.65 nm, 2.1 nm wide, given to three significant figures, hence 10.3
